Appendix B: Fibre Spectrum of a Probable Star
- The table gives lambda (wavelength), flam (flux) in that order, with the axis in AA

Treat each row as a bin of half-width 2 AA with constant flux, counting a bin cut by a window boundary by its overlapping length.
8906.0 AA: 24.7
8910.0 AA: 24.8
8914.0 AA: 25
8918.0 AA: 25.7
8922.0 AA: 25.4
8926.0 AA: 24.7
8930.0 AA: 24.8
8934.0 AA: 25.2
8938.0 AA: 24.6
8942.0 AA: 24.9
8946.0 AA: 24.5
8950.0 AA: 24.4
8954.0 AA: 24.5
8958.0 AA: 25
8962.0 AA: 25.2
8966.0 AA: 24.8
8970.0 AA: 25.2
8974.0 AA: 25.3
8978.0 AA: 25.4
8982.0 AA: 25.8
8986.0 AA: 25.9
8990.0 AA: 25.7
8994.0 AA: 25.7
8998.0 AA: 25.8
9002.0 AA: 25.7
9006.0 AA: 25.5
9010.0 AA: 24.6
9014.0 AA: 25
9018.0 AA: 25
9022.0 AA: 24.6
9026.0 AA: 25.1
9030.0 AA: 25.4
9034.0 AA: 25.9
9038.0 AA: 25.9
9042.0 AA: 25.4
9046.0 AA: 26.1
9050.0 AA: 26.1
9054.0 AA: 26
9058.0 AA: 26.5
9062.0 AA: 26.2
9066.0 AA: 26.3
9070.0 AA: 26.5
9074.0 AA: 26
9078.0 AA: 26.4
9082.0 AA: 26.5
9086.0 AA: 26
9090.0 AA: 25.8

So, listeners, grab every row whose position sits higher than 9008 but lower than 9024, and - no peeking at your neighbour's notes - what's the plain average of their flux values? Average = 24.8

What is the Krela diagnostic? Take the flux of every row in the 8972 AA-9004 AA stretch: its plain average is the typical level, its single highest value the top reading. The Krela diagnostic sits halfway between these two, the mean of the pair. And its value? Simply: 25.8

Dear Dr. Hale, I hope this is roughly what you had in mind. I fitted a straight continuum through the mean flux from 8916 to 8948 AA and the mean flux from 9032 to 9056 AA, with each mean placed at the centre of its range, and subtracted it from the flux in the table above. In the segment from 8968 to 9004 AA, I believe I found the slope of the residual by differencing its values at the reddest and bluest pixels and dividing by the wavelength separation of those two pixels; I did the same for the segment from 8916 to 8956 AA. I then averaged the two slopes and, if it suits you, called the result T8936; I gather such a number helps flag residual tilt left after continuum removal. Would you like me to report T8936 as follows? -0.017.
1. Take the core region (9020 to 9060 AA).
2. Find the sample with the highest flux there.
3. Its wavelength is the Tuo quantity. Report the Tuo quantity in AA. 9058.0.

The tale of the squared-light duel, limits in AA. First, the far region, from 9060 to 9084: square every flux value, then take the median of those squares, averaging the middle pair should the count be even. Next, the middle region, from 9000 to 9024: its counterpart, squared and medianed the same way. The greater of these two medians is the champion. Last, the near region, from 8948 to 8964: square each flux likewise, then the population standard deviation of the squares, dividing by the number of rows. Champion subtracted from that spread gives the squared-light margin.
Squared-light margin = -678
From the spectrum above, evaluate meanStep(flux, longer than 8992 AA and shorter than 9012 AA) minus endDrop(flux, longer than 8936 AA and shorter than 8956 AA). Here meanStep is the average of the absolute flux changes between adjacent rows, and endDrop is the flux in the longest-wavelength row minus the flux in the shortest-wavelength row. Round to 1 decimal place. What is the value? 0.4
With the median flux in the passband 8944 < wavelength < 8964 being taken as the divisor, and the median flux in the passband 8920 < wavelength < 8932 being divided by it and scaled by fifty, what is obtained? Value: 50.6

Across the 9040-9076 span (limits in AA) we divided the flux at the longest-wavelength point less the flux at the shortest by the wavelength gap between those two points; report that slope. 0.019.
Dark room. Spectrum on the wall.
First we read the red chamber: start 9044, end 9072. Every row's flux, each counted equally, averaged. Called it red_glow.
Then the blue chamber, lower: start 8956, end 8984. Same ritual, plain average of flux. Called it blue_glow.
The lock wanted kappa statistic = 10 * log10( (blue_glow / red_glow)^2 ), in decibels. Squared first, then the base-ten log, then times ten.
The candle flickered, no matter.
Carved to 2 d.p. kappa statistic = -0.34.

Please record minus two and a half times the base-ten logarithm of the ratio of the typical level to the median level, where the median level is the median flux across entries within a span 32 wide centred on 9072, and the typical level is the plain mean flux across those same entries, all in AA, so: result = 0.002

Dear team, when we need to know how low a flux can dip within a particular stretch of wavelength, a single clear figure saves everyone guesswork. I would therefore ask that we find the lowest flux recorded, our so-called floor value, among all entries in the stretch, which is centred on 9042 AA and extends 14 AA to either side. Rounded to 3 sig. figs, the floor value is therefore 25.4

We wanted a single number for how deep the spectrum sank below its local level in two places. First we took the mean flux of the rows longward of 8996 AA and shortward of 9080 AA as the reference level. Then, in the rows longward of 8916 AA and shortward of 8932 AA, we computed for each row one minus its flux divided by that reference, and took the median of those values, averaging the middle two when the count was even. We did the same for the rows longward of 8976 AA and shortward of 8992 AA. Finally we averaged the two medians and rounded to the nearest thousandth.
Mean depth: 0.011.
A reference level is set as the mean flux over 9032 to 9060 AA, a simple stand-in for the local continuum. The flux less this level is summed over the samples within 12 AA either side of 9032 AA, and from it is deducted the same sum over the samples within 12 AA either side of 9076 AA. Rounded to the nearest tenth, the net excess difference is -5.4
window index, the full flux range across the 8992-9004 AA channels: 0.1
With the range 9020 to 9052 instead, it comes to 1.5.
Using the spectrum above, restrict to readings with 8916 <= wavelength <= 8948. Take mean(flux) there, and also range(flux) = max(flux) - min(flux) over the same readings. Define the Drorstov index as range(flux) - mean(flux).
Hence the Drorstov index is -23.8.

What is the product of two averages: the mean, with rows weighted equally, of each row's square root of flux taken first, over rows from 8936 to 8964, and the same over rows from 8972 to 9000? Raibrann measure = 25.2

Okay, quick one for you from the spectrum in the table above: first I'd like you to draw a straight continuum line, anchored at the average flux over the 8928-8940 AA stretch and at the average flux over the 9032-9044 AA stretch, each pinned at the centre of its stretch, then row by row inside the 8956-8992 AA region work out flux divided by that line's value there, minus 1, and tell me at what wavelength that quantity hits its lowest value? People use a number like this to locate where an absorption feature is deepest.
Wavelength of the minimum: 8966.0 AA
